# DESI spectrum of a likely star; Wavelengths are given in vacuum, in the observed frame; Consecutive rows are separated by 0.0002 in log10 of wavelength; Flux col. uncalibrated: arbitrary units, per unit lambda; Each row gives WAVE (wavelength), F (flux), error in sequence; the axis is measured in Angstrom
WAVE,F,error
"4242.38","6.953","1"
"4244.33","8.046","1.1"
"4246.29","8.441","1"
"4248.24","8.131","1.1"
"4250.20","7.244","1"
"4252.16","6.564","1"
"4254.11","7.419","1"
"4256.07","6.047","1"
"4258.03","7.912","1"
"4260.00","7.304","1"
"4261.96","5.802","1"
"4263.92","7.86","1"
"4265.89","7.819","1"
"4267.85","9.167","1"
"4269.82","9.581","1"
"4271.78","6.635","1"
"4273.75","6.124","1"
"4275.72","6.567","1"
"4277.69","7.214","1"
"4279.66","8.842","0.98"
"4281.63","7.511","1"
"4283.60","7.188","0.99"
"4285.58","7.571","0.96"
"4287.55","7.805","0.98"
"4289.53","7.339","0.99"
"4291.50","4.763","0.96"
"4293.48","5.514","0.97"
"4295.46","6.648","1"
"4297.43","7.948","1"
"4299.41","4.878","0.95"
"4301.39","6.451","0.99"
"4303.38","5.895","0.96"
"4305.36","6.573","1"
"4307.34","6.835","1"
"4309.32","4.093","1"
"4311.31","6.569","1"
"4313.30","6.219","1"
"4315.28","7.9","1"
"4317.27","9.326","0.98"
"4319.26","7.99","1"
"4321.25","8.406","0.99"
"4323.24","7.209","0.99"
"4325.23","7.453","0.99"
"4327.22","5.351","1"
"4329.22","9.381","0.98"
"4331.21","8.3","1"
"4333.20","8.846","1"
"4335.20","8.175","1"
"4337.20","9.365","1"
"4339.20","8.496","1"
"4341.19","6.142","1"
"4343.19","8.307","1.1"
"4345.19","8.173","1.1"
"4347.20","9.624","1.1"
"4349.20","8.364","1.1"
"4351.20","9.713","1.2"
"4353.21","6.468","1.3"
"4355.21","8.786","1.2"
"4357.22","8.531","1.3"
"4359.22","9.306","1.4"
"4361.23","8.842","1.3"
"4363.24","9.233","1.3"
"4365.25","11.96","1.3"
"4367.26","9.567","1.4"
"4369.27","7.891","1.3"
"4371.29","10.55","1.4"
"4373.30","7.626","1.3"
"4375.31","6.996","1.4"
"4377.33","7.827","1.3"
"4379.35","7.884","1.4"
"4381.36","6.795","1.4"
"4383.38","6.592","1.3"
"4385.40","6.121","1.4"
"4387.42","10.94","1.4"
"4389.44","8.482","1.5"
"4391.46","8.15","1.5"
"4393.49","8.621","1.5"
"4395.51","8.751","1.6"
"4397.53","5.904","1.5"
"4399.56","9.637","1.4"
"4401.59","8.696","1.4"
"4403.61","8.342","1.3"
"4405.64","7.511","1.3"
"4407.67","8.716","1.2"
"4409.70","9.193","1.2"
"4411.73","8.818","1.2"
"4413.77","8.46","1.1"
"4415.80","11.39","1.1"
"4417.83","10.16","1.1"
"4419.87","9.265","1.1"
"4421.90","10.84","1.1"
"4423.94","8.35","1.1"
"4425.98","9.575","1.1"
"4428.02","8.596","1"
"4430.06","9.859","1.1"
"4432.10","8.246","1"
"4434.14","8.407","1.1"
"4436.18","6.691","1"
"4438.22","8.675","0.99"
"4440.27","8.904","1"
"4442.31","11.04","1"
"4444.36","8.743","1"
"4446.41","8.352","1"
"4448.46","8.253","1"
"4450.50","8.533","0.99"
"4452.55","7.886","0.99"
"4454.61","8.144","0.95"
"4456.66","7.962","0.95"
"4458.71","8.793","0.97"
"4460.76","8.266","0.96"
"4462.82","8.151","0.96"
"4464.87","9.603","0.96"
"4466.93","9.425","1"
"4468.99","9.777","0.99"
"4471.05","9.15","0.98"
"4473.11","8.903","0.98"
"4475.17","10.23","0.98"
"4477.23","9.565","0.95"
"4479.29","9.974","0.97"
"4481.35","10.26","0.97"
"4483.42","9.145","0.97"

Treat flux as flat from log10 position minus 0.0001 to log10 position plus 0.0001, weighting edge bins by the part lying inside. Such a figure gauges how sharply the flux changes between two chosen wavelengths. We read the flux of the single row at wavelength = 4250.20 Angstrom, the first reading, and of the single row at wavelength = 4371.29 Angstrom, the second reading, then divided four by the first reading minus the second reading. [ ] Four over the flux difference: -1.2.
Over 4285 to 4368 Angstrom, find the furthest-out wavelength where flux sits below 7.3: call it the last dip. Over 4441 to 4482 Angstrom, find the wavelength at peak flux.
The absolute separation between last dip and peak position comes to 89.1 Angstrom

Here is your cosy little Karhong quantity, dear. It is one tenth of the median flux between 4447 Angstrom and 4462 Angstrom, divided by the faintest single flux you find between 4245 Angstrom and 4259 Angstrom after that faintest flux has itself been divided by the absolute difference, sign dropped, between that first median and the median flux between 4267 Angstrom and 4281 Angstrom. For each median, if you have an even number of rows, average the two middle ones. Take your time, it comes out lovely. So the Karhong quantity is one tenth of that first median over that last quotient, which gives 0.14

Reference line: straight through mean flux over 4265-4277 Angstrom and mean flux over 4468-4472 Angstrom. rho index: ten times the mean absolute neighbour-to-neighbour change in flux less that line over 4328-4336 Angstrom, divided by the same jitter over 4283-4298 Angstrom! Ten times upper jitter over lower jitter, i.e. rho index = 8.0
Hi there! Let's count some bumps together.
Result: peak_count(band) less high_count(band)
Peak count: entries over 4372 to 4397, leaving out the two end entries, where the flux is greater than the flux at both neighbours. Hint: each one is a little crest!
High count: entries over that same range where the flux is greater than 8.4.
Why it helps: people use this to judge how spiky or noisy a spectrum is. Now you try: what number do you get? -2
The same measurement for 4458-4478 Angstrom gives -5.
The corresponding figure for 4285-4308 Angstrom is 3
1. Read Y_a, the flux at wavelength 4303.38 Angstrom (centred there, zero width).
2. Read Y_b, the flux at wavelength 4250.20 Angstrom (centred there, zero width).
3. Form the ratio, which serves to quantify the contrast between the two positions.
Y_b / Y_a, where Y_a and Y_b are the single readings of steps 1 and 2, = 1.23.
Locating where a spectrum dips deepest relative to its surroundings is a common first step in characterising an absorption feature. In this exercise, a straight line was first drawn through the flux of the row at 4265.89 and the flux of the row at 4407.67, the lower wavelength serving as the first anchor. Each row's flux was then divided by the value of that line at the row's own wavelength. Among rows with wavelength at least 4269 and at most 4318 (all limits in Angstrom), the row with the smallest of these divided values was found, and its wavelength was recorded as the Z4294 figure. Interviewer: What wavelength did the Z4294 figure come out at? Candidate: 4309.32 Angstrom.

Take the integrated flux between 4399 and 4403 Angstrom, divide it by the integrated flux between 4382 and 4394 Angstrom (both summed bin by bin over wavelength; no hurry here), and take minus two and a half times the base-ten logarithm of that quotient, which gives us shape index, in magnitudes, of 1.1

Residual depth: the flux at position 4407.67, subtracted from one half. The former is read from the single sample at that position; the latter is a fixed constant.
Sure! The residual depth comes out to -8.22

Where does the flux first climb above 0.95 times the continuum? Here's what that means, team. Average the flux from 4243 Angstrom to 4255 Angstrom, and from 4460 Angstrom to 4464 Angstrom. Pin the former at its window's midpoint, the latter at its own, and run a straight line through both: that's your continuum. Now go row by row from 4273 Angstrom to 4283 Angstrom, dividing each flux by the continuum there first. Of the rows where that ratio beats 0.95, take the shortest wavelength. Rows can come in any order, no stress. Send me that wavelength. 4279.66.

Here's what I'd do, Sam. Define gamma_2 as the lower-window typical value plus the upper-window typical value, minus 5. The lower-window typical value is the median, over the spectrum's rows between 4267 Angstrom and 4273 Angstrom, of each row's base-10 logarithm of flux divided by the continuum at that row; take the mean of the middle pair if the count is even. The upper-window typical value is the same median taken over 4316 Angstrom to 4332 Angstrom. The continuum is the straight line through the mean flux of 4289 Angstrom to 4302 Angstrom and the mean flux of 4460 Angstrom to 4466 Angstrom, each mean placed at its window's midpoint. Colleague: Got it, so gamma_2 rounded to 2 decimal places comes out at -4.71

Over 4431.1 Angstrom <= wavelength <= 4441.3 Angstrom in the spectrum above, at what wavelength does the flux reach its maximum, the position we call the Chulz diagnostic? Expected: 4440.27 Angstrom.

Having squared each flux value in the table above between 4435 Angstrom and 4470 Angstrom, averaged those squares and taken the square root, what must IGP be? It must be 8.7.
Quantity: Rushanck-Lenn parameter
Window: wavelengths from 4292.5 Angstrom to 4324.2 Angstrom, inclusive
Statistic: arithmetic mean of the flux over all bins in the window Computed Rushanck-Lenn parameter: 6.8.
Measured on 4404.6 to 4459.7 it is 8.9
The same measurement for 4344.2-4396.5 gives 8.5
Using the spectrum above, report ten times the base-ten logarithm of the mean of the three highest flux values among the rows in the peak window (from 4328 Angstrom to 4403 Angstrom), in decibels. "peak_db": 10.5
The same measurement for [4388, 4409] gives 9.6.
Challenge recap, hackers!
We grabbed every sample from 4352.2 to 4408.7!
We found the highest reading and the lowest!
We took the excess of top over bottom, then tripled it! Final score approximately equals 18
